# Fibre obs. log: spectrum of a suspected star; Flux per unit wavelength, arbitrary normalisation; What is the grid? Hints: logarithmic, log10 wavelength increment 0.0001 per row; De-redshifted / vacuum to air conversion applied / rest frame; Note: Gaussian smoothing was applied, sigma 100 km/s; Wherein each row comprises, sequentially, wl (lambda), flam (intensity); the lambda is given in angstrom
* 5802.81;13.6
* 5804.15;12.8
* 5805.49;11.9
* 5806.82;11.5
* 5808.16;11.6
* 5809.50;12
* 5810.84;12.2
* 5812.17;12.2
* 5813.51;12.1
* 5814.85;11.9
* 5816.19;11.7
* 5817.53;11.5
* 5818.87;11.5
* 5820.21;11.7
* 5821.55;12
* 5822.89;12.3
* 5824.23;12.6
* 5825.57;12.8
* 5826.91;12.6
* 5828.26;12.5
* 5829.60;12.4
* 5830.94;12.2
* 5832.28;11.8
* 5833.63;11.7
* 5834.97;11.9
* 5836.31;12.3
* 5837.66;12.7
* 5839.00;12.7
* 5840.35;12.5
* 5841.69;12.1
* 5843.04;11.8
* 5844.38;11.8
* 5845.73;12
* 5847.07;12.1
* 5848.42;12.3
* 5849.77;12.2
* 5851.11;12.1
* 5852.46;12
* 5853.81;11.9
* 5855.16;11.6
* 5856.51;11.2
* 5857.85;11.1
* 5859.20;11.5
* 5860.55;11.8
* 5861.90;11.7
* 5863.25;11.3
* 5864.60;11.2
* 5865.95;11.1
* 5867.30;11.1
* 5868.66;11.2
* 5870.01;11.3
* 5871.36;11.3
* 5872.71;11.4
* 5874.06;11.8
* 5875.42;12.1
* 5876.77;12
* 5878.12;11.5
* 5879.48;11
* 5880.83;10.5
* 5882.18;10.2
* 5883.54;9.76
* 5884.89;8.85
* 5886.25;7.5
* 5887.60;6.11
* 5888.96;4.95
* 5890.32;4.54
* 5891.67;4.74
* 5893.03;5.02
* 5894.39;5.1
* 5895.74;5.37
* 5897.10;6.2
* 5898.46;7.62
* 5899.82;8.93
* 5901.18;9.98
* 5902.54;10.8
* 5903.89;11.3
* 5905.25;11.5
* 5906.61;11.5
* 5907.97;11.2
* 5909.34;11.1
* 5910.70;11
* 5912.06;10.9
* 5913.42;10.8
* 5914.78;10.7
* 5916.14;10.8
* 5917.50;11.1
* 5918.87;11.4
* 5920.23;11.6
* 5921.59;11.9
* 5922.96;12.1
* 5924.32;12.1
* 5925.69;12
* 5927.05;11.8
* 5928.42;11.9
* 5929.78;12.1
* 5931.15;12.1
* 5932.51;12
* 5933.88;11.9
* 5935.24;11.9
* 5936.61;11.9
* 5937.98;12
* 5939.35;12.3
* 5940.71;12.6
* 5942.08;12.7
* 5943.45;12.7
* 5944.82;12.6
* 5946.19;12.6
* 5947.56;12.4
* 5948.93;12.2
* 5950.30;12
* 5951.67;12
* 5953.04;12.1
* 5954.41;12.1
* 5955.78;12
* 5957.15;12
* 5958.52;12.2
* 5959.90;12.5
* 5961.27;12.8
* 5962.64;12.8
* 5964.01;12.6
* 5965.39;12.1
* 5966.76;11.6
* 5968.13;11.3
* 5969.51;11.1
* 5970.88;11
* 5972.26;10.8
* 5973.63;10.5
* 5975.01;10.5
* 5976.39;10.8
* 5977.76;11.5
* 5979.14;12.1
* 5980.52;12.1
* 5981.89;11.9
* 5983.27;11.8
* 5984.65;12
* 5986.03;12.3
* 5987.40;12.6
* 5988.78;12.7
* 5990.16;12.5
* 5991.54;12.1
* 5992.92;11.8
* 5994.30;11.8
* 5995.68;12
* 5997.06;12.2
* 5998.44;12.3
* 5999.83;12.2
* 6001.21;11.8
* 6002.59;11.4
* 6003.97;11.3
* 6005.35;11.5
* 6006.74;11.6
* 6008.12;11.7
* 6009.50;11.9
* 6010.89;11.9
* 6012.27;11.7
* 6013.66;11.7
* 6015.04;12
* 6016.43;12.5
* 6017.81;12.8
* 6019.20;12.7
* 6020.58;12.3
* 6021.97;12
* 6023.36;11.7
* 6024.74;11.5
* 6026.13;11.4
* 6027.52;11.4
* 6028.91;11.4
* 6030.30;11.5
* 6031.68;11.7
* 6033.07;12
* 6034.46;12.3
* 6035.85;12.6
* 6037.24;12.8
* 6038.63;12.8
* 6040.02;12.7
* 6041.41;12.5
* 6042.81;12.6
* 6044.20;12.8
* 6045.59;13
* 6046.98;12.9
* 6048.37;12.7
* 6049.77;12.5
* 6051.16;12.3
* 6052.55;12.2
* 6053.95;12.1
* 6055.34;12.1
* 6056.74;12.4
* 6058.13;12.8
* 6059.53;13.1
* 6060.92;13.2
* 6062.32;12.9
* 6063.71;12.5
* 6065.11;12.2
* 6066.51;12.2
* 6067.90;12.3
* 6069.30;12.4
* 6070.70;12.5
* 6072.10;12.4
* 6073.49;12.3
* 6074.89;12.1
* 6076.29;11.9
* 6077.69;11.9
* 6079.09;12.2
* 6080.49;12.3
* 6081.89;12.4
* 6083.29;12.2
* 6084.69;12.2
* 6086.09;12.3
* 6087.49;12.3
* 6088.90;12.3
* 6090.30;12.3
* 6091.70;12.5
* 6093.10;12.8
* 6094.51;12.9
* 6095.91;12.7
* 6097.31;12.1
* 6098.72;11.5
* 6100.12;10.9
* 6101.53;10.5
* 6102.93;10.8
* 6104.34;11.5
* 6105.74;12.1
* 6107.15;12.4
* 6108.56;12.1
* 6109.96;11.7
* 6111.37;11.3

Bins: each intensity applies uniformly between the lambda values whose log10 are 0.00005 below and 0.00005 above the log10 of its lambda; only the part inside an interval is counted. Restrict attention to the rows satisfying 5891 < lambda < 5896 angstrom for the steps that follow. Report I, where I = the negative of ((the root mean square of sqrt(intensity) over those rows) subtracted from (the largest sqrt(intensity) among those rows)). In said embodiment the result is -0.068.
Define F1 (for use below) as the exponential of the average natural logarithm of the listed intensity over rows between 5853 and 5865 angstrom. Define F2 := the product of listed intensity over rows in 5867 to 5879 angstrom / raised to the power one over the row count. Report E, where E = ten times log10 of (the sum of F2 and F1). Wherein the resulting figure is 13.6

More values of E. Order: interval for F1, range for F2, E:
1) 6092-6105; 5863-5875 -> 13.6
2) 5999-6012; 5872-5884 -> 13.6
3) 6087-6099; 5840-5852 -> 13.9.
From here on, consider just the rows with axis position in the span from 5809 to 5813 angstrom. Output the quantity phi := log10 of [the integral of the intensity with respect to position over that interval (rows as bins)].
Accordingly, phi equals 1.69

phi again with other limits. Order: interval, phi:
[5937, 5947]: 2.10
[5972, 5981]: 2.00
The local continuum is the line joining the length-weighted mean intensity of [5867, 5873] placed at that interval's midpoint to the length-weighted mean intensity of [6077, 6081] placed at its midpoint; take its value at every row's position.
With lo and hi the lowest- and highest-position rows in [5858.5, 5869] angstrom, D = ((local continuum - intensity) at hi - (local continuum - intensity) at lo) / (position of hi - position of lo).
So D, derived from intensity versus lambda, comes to 0.04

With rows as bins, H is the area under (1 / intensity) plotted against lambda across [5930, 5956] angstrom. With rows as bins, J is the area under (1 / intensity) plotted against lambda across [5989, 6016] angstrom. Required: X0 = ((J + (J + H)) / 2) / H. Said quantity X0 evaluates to 1.57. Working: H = 2.13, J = 2.27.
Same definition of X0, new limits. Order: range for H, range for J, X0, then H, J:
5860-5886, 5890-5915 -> 1.84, 2.37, 3.17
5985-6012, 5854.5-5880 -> 1.49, 2.26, 2.23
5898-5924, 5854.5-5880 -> 1.43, 2.41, 2.23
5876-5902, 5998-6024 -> 1.09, 3.66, 2.18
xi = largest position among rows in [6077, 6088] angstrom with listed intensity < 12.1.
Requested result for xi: 6077.69 angstrom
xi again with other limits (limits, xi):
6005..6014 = 6013.66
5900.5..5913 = 5912.06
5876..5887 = 5886.25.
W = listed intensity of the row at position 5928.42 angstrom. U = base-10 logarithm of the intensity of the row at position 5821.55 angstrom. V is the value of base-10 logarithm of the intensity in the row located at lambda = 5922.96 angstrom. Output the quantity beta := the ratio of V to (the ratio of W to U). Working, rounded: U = 1.08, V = 1.08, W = 11.9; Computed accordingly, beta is 0.098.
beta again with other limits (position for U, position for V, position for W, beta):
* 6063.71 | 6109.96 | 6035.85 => 0.093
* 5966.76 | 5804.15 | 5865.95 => 0.106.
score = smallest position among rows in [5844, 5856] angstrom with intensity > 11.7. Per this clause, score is 5844.38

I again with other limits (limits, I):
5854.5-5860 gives -0.037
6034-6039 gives -0.025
